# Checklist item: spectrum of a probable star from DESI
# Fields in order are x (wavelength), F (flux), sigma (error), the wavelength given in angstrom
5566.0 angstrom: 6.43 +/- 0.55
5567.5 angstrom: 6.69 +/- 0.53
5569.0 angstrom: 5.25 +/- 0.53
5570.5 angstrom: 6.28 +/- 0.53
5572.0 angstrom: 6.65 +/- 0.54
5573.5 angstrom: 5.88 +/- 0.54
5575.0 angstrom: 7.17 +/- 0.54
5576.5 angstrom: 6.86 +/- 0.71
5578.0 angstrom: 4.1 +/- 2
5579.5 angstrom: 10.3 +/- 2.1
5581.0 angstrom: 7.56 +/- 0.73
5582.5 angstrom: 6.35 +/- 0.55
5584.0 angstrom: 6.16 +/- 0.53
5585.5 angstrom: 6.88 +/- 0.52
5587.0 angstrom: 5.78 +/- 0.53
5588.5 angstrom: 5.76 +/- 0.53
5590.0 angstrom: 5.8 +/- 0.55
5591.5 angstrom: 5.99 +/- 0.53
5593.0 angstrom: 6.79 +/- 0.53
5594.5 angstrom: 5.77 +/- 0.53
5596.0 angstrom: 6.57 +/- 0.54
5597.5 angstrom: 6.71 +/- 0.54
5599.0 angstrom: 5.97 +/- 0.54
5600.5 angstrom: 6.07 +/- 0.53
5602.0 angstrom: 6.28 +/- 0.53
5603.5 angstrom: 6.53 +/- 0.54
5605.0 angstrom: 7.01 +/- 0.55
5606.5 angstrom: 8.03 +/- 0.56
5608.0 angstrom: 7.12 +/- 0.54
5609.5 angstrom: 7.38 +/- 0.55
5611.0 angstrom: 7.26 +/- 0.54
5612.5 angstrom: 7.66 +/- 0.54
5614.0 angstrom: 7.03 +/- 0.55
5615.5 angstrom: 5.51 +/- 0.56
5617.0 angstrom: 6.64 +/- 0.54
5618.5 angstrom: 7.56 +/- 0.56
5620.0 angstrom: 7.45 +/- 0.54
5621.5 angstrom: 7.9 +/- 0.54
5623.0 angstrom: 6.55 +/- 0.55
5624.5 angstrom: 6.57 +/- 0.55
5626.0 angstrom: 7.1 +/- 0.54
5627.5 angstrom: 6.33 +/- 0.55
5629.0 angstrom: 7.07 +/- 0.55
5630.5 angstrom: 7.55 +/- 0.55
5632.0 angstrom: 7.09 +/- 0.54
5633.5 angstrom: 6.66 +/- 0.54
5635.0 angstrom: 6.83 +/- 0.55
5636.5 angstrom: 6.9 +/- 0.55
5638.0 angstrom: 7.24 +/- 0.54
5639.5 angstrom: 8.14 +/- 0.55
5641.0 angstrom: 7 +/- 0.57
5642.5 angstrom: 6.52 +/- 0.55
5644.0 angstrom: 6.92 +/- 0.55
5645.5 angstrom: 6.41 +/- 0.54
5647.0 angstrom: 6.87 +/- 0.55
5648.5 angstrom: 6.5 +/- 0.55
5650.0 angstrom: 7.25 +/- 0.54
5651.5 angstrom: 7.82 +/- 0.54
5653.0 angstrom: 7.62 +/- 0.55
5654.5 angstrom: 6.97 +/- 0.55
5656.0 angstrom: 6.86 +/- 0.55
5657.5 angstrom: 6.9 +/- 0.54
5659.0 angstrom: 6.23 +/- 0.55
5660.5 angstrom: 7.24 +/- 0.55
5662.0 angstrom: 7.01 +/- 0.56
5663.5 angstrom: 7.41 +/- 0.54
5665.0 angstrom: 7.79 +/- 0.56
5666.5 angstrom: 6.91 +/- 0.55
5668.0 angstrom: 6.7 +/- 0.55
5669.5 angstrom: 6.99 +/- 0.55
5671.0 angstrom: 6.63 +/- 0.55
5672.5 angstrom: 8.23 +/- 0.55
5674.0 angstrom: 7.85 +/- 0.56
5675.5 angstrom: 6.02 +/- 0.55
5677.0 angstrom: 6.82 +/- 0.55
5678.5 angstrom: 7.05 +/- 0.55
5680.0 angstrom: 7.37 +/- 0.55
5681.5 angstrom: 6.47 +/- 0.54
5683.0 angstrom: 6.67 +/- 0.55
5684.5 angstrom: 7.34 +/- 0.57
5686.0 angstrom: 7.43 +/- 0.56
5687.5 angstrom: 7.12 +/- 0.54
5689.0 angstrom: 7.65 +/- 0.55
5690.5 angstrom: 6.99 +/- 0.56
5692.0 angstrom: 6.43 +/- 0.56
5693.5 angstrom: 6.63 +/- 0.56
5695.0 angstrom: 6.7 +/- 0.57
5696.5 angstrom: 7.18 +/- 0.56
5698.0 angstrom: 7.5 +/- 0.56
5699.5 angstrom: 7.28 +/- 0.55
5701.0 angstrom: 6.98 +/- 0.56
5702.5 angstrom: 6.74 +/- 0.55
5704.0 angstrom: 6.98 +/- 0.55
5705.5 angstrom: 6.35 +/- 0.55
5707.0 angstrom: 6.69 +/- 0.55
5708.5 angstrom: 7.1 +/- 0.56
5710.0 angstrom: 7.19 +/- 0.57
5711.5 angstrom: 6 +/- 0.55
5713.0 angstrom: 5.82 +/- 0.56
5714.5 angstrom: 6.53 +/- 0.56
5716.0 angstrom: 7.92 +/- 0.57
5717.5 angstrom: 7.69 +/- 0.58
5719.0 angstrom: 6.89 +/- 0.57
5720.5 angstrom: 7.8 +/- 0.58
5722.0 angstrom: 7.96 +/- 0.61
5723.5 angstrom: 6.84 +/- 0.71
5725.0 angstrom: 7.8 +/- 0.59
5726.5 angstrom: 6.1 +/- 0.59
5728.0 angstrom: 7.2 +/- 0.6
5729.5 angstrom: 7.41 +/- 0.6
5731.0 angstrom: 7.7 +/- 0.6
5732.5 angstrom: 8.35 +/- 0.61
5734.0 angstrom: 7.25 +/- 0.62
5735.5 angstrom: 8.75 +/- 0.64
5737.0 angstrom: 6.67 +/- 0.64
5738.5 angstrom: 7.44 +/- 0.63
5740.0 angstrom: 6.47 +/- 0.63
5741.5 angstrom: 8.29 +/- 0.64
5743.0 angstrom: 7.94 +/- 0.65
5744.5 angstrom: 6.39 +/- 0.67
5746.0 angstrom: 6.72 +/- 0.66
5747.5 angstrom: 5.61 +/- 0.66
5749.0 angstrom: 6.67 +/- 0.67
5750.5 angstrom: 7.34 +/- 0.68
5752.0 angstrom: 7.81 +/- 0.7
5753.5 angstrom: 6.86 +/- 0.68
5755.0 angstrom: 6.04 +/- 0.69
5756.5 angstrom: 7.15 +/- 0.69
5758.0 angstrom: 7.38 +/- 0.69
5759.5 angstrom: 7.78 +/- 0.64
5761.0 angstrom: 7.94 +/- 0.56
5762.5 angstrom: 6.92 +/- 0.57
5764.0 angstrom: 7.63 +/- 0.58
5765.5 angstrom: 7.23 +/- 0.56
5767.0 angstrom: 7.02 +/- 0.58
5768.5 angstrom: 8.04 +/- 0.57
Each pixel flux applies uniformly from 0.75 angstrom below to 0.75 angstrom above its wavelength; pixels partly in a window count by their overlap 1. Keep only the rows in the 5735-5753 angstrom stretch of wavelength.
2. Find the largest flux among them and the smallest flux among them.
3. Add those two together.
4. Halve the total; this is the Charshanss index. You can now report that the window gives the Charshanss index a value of 7.18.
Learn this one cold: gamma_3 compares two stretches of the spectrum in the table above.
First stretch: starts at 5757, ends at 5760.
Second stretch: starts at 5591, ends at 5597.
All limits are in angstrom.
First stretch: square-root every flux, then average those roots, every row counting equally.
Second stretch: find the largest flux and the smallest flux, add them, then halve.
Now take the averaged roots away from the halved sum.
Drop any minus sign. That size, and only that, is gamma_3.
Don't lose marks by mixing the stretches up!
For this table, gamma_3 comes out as 3.5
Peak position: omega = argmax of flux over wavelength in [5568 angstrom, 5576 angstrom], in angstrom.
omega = 5575.0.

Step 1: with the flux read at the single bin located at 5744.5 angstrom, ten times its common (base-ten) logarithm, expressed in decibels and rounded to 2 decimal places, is 8.06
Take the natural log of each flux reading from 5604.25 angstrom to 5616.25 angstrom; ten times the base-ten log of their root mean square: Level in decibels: 2.93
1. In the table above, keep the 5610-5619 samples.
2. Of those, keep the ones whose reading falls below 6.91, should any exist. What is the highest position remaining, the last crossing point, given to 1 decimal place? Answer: 5617.0 angstrom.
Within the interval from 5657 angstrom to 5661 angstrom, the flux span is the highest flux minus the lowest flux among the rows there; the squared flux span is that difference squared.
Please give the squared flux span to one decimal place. 1.0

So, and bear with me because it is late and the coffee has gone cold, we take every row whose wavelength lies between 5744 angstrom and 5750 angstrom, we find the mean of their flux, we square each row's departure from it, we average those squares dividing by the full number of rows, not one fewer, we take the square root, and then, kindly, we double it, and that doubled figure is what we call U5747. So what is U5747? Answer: 0.89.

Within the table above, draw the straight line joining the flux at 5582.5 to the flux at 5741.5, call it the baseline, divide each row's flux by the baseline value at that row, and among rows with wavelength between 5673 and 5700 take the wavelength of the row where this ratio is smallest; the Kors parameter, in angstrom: 5675.5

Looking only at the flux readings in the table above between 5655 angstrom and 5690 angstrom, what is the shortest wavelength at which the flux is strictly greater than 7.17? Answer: 5660.5 angstrom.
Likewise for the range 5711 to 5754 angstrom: 5716.0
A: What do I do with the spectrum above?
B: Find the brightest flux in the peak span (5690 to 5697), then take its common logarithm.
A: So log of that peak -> 0.86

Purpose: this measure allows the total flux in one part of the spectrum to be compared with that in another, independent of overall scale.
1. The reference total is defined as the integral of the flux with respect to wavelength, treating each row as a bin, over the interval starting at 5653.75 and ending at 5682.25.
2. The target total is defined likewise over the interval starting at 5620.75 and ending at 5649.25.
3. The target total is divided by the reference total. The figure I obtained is 0.99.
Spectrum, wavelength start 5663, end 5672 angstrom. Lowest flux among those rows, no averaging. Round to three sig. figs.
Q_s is 6.63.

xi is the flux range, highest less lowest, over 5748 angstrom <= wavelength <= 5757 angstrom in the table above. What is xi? 1.8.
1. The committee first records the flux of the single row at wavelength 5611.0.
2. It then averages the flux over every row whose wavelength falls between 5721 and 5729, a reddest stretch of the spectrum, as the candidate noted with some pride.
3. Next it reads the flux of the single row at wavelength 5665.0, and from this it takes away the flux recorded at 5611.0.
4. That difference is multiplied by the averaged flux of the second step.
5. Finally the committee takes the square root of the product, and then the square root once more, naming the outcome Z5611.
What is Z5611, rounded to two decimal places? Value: 1.40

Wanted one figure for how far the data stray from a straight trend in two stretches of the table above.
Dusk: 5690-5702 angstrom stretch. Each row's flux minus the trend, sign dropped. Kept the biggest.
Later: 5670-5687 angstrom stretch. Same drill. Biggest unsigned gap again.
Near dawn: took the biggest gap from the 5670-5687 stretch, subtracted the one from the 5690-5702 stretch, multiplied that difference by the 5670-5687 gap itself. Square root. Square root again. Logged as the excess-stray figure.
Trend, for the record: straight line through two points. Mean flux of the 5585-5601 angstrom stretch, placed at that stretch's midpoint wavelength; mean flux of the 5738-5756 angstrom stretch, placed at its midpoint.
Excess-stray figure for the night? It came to 1.1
